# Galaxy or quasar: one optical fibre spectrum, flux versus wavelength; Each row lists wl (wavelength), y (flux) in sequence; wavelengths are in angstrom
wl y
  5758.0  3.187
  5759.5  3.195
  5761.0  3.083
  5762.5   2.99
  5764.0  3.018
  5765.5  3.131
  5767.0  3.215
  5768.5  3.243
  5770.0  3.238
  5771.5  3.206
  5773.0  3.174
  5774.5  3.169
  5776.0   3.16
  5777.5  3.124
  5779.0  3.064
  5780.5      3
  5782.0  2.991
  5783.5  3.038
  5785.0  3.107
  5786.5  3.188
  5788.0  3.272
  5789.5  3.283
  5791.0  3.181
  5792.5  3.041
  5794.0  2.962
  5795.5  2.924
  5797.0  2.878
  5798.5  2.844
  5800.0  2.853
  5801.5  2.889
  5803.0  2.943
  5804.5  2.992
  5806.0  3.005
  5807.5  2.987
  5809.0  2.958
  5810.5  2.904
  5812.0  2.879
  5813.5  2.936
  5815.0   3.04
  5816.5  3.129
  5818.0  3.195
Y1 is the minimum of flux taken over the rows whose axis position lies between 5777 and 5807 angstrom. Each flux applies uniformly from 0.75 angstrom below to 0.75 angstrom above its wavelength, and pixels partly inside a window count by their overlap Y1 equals 2.844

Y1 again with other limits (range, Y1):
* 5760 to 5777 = 2.99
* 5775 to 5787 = 2.991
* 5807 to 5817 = 2.879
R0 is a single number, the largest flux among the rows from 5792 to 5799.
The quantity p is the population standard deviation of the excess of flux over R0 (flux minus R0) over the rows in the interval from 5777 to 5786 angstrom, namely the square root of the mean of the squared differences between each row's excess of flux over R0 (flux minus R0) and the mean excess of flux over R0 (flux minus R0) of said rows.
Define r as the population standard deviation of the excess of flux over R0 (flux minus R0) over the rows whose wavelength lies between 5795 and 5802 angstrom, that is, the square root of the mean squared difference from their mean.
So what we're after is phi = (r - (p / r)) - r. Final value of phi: -1.8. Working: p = 0.05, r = 0.03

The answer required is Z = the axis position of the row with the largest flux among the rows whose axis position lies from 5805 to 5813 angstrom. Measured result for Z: 5806.0 angstrom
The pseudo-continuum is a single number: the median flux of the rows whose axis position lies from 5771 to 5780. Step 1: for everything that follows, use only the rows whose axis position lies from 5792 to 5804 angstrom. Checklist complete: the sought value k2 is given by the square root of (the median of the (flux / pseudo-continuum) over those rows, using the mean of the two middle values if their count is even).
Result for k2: 0.958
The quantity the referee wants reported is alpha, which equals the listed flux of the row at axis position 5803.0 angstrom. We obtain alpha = 2.943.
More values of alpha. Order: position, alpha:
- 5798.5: 2.844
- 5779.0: 3.064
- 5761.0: 3.083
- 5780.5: 3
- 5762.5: 2.99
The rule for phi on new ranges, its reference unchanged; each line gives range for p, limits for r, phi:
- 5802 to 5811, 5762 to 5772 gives -0.4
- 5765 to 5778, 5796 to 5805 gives -0.8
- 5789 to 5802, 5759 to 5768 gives -1.7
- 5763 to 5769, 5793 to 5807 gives -1.6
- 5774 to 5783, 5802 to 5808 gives -3.1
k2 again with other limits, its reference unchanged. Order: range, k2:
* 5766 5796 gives 1.000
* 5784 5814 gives 0.967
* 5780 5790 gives 0.991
